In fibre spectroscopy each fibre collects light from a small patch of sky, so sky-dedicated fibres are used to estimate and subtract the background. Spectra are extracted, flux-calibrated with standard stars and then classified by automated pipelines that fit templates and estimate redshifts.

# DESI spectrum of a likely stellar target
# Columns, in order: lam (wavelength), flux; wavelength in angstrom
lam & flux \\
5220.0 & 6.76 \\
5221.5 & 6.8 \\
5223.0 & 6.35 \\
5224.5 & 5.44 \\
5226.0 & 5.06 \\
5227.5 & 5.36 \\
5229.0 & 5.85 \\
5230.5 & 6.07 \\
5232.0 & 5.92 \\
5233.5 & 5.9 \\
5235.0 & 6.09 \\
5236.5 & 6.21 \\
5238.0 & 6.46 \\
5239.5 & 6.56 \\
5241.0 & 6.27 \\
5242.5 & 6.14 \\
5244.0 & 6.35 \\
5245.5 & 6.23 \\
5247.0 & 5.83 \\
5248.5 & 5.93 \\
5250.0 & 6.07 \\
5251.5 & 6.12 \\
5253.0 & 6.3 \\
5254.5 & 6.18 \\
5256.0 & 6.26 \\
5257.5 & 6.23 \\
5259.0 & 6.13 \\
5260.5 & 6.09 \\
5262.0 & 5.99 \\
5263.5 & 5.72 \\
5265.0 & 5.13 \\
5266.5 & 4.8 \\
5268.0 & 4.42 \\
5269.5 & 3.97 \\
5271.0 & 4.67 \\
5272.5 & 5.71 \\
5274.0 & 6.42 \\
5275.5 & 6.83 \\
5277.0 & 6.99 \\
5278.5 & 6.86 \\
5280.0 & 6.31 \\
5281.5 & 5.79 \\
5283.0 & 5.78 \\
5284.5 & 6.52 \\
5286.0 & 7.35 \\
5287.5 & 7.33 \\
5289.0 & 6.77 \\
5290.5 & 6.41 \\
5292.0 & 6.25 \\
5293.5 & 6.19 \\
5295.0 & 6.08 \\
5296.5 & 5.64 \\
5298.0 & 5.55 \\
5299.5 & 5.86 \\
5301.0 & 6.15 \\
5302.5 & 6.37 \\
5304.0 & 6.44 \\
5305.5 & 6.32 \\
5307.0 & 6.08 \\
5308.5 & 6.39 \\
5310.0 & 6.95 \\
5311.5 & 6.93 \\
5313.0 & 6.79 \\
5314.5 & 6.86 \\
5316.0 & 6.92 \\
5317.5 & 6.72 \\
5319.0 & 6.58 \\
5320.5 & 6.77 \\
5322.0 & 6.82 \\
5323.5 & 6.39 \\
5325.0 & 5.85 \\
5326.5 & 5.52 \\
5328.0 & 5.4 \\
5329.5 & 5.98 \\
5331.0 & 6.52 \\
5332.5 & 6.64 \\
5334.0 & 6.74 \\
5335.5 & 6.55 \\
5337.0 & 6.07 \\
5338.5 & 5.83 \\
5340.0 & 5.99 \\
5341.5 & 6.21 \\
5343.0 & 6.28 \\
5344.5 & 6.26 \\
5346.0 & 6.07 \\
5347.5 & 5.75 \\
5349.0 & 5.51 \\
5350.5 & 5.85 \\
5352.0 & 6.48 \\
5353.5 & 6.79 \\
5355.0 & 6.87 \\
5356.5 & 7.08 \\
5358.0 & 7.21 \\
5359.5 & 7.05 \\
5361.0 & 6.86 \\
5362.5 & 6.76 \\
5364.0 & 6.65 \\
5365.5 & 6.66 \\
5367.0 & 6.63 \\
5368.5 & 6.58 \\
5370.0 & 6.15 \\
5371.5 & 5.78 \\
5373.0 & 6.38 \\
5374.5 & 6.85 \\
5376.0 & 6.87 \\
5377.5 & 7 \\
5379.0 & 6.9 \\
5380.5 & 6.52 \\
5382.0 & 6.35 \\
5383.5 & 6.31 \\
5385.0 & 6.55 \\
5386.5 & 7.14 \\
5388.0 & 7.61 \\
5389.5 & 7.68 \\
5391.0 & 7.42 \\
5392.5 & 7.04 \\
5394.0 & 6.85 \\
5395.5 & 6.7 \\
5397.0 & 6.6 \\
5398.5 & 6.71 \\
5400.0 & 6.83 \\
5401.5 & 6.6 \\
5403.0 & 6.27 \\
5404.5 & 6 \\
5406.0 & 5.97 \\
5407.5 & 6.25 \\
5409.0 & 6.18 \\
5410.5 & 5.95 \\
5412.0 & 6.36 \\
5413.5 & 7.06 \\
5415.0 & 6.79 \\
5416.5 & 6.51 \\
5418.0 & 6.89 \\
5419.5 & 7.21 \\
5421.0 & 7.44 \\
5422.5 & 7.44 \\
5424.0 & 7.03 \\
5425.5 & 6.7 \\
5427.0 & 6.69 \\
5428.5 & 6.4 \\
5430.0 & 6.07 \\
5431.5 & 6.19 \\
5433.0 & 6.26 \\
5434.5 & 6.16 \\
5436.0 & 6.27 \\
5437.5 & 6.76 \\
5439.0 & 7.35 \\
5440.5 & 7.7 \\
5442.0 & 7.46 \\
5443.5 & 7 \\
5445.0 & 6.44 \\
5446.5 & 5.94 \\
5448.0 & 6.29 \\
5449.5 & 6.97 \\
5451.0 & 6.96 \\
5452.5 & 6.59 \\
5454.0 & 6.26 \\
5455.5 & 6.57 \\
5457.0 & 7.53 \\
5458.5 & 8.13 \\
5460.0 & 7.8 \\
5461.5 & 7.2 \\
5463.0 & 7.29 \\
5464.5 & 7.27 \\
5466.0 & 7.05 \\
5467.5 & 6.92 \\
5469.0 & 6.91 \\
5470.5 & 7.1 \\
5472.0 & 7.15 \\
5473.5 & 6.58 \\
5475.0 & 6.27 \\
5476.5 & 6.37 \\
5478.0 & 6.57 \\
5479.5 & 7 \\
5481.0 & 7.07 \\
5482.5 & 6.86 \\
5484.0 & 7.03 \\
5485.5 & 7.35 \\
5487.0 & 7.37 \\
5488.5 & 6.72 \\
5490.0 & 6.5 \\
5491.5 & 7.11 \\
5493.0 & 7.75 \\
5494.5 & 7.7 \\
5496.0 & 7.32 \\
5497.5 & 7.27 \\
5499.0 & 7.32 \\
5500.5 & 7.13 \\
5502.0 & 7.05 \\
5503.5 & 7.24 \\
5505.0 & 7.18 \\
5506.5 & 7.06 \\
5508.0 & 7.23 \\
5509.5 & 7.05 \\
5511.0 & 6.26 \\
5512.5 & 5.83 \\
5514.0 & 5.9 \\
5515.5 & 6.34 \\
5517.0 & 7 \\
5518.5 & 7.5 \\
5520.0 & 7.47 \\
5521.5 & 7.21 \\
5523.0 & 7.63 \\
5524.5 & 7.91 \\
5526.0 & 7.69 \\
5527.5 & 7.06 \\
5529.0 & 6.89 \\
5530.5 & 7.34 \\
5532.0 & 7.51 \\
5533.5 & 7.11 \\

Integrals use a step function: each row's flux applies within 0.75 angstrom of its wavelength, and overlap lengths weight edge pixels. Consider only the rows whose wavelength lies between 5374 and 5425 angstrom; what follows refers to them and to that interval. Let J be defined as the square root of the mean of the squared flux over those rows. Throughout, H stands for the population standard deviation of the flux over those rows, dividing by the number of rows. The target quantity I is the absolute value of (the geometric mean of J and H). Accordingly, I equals 1.8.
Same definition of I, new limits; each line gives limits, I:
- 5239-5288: 2.1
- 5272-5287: 1.9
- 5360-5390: 1.7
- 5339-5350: 1.3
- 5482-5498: 1.6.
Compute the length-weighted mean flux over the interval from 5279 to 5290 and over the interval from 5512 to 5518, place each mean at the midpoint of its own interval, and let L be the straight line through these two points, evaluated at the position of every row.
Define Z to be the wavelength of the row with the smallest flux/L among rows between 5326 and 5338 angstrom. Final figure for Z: 5328.0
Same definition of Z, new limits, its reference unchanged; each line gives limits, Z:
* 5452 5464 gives 5454.0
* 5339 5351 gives 5349.0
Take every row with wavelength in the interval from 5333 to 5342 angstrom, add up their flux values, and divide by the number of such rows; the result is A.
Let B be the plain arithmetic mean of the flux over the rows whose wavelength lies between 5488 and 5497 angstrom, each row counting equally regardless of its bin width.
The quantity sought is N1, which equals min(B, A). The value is 6.23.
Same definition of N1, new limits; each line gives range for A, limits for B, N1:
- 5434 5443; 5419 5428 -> 6.95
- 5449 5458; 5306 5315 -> 6.67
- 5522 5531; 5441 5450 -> 6.68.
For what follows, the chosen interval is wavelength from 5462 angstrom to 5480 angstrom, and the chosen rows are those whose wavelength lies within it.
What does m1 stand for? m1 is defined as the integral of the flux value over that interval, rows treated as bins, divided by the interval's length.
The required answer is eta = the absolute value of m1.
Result 6.9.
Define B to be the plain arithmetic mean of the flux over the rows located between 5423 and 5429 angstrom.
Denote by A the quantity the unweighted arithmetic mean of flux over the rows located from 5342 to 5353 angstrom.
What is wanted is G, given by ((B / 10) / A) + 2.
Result 2.11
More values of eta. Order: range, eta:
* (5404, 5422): 6.6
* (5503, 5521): 6.8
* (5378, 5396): 6.9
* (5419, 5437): 6.6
